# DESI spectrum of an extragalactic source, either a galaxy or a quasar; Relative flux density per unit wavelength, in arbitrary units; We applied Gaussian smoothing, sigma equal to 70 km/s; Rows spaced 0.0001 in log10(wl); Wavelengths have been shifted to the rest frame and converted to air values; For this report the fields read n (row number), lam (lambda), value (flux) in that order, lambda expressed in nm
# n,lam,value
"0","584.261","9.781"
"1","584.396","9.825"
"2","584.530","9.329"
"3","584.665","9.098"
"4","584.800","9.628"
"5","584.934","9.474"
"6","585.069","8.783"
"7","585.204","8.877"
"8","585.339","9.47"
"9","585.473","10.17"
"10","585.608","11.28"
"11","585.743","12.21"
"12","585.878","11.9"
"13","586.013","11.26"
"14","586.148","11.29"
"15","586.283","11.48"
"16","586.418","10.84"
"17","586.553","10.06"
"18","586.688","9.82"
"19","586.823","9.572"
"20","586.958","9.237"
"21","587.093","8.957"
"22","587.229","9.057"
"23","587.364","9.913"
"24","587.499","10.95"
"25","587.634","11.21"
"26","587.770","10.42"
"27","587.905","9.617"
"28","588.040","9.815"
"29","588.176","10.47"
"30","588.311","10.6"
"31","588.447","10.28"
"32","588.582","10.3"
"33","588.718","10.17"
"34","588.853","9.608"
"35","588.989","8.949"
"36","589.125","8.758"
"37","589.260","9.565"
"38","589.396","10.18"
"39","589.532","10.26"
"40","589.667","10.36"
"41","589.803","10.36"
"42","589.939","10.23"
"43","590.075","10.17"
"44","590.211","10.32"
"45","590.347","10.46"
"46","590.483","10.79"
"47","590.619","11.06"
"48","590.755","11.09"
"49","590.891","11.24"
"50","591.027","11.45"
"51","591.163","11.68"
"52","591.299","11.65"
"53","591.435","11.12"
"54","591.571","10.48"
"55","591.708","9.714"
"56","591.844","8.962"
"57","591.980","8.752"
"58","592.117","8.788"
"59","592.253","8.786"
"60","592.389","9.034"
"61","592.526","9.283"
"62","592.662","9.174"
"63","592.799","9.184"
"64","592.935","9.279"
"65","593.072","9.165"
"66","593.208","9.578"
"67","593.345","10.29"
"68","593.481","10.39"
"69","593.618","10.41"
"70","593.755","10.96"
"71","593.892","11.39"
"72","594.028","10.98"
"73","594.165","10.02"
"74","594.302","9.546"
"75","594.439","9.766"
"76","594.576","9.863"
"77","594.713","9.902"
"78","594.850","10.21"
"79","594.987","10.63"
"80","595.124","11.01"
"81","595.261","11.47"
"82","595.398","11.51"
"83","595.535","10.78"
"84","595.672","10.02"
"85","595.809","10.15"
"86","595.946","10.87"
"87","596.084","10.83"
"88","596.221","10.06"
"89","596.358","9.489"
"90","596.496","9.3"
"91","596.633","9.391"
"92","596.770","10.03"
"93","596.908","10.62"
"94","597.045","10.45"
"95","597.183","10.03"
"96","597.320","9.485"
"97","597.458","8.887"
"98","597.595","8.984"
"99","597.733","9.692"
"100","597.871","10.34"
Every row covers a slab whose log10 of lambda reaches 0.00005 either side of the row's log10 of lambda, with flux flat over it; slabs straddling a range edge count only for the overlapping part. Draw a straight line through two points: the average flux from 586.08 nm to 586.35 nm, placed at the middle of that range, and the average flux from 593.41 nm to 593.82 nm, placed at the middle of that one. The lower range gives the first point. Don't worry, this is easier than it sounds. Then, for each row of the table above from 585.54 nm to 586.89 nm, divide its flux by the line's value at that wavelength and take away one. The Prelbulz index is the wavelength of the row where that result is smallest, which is 586.823 nm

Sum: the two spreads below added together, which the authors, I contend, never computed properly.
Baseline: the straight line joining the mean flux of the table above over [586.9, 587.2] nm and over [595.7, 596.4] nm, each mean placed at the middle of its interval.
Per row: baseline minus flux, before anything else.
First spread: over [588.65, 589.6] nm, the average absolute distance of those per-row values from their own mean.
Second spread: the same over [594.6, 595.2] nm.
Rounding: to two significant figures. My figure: 0.84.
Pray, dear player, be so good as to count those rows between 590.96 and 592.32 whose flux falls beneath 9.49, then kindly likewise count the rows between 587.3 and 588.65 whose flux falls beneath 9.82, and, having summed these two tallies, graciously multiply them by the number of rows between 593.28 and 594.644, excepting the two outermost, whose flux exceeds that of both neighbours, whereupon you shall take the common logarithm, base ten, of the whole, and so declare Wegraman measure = 0.78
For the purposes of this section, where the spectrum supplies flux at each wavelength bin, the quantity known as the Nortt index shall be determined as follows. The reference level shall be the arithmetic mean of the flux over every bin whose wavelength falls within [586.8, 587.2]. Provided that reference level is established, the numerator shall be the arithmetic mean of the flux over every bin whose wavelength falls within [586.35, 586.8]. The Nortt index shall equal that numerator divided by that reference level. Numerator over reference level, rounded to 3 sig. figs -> 1.11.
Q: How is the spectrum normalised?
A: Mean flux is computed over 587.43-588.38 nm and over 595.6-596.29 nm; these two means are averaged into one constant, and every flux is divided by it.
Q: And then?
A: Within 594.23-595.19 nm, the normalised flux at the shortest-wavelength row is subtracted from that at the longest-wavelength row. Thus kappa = 0.14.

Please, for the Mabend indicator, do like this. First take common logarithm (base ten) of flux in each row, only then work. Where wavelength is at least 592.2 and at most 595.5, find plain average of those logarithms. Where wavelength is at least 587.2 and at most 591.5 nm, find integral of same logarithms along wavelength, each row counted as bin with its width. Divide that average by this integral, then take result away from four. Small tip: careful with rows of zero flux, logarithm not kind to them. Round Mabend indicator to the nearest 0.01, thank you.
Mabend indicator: 3.77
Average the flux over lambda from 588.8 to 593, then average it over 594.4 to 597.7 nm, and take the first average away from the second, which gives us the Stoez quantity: 0.1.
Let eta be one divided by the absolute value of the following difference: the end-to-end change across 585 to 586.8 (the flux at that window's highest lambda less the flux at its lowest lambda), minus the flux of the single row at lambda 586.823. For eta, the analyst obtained 0.117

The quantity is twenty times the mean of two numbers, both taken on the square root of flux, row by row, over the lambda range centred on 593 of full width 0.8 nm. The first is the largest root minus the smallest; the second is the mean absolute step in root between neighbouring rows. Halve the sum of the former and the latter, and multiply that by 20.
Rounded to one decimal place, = 2.2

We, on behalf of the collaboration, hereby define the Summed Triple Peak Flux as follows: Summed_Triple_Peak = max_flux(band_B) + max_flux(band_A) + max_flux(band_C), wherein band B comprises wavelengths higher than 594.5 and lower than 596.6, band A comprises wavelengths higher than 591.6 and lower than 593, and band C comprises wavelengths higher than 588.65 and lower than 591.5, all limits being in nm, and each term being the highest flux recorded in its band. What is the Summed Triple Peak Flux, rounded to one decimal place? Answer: 32.9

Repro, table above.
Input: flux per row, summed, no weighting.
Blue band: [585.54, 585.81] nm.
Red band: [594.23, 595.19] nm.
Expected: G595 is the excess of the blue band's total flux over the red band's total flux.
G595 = -47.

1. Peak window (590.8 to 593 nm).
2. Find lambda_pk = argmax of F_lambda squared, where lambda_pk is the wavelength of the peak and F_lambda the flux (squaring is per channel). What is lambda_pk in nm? 591.163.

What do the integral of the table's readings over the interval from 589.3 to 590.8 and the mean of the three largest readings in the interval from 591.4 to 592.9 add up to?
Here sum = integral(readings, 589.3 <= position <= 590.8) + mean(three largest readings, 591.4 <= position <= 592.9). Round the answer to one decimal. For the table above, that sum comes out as 26.1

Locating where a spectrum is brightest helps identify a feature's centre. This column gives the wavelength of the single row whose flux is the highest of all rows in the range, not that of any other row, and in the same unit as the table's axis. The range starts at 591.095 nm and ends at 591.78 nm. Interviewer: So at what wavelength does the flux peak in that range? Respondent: 591.163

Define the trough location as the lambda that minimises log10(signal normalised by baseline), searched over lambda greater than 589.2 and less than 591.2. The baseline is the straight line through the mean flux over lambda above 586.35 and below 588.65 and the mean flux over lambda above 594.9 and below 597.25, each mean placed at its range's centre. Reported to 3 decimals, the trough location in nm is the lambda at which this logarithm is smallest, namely 589.260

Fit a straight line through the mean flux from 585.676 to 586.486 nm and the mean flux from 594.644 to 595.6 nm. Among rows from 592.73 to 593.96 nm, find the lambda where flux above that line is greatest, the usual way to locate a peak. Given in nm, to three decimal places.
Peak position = 593.892 nm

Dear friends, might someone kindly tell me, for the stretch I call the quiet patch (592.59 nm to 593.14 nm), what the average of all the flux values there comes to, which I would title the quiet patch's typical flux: 9.2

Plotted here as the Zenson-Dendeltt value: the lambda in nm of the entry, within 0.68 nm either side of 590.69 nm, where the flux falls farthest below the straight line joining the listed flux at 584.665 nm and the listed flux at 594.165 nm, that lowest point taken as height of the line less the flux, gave 590.075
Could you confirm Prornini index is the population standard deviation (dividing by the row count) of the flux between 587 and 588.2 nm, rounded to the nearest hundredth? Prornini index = 0.74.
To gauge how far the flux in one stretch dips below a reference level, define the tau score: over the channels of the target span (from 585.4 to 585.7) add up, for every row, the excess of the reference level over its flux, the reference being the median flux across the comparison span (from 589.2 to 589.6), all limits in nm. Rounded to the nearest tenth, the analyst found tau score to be -1.1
